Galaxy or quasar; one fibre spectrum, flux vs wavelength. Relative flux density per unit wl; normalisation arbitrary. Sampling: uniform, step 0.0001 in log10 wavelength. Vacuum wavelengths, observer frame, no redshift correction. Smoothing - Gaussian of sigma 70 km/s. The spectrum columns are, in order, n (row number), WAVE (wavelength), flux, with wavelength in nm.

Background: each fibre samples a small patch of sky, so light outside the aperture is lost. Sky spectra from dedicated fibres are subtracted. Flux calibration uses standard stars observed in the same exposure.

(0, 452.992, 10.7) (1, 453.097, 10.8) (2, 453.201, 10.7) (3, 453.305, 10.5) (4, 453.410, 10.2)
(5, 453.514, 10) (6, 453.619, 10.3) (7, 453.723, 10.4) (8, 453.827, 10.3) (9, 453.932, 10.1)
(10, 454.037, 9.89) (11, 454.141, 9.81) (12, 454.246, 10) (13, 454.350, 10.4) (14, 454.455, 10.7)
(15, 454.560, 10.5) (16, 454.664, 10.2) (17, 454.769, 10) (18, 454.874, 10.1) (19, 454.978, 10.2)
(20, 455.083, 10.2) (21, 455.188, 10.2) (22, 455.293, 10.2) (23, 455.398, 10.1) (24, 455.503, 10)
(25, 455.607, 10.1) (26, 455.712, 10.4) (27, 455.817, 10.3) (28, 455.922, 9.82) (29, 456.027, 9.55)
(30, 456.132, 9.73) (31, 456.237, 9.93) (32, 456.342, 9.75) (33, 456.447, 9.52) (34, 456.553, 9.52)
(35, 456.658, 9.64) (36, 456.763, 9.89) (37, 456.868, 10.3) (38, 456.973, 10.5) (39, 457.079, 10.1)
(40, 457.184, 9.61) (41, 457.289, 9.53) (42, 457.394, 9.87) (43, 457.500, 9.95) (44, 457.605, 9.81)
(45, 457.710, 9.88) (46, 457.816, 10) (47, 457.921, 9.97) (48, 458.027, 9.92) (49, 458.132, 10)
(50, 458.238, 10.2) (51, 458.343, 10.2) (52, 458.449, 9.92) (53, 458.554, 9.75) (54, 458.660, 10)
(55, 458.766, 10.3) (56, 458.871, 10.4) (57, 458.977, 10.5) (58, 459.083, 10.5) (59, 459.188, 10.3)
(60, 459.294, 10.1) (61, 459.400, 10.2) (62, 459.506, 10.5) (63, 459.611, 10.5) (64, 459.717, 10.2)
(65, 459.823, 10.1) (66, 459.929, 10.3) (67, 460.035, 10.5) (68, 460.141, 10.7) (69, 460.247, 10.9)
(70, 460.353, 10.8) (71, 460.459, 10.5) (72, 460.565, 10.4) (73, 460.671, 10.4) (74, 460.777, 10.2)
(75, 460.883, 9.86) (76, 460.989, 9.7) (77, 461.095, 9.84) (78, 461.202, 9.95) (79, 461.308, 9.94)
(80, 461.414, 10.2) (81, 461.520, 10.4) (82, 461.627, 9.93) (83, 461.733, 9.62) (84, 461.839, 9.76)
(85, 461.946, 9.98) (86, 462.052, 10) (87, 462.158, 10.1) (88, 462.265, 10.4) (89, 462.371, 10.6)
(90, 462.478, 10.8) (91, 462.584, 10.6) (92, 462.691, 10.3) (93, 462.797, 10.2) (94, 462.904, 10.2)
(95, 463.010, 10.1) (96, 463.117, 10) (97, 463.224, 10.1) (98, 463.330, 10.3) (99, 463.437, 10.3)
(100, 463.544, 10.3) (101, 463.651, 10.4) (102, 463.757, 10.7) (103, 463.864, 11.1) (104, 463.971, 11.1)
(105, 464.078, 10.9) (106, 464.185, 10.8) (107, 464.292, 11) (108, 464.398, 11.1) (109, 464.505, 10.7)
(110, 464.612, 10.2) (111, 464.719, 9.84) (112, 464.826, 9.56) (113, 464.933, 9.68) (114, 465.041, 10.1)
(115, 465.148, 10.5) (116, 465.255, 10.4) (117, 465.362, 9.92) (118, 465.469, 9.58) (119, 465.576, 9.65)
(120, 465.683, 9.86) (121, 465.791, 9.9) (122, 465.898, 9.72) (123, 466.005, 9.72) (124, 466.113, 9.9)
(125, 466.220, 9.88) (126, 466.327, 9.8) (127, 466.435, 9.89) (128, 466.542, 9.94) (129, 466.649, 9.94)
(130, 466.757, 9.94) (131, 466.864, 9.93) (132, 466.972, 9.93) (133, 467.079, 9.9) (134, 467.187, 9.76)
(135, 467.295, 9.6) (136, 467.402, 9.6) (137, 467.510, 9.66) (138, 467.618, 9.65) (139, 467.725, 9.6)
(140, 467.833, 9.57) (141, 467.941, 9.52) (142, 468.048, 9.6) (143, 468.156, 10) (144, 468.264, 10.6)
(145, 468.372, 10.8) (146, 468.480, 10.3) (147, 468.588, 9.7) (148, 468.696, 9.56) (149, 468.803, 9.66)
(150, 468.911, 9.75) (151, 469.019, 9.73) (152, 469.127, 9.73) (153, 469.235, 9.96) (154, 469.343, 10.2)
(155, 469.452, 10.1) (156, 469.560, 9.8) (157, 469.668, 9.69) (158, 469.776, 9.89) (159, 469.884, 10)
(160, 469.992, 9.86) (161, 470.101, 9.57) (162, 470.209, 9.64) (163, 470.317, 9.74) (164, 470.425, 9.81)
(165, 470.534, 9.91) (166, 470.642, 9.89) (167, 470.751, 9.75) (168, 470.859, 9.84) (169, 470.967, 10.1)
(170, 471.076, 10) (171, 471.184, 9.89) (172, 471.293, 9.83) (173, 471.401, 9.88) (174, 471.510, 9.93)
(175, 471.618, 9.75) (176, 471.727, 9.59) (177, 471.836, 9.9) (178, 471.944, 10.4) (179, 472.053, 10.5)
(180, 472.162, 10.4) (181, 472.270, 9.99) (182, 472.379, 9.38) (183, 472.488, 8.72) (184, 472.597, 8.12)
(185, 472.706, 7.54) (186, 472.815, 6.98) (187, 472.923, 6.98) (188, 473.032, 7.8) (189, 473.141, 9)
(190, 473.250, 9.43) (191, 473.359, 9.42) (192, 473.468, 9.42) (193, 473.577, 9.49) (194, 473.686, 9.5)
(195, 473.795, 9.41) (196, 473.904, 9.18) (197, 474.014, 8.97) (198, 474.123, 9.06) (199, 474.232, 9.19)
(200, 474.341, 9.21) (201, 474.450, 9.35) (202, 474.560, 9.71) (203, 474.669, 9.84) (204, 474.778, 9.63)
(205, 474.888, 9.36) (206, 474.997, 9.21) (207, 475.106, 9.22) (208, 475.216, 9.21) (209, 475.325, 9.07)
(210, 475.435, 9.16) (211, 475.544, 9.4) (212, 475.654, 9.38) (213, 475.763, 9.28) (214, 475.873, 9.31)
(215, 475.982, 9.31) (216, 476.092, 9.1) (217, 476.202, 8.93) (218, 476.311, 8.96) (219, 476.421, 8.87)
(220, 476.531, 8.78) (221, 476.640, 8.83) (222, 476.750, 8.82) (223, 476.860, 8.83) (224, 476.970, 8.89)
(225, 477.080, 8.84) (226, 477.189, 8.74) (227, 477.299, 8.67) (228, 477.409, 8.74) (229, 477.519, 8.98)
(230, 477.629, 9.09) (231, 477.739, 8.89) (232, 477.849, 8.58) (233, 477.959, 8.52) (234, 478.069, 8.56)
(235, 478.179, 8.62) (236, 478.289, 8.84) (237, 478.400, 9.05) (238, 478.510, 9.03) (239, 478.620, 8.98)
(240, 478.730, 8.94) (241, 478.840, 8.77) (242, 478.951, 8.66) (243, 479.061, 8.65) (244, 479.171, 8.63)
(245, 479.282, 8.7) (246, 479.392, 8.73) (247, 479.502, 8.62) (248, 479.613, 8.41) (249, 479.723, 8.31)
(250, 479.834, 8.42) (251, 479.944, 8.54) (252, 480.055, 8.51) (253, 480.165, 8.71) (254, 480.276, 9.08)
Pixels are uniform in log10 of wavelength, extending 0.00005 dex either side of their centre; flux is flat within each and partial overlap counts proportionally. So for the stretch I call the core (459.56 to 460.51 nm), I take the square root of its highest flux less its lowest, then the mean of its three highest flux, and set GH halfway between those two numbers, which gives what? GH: 5.85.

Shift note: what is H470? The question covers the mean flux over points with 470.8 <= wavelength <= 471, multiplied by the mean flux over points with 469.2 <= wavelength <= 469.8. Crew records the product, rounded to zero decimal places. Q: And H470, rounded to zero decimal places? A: 99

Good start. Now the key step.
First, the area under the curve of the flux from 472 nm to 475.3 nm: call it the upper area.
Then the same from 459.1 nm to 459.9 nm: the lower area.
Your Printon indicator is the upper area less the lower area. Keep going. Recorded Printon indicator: 22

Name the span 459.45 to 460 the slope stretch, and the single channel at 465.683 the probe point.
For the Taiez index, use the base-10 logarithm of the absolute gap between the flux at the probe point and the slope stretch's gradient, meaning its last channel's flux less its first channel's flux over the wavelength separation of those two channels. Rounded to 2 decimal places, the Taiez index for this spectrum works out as 1.01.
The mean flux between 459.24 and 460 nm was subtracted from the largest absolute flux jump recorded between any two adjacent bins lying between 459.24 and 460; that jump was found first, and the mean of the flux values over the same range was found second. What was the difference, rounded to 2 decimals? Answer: -9.97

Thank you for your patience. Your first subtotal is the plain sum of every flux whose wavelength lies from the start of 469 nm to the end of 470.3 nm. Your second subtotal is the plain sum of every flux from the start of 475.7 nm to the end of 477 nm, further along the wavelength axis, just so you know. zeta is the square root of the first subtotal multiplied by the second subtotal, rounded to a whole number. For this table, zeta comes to 113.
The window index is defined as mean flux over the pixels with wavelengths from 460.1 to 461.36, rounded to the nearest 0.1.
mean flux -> 10.3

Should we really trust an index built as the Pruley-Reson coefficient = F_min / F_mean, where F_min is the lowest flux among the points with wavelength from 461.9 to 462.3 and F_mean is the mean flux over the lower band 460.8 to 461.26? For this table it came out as 1.01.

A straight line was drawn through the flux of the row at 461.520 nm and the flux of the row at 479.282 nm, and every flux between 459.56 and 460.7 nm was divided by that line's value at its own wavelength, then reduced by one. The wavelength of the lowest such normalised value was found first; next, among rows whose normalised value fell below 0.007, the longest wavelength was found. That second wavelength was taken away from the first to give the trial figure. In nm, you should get -0.85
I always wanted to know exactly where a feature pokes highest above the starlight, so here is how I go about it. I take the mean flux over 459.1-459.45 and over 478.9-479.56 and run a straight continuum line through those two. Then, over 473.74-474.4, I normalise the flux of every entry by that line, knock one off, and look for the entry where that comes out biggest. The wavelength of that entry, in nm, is 473.795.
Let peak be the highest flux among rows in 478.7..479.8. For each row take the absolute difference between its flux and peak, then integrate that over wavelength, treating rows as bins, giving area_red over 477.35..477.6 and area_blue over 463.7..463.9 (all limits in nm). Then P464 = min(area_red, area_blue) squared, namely 0.001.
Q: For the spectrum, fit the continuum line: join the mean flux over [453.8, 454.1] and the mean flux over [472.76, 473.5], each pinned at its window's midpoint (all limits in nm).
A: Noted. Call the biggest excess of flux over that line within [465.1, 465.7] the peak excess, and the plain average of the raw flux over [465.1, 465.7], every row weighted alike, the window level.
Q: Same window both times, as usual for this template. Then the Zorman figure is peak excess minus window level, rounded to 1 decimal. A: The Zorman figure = -8.6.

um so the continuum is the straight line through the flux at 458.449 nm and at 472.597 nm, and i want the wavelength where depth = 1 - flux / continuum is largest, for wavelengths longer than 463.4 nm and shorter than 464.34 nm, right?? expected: 463.437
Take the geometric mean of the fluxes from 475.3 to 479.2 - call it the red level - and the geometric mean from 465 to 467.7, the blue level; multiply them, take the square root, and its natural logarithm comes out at 2.238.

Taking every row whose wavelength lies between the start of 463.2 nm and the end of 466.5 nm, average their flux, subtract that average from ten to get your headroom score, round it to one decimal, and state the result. -0.2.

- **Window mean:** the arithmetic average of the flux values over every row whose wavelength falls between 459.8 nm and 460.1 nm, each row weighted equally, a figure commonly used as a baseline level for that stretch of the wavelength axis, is 10.3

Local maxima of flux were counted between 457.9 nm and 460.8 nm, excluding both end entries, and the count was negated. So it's -1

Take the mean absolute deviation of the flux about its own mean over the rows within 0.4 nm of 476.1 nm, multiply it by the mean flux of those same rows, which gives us 1.5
